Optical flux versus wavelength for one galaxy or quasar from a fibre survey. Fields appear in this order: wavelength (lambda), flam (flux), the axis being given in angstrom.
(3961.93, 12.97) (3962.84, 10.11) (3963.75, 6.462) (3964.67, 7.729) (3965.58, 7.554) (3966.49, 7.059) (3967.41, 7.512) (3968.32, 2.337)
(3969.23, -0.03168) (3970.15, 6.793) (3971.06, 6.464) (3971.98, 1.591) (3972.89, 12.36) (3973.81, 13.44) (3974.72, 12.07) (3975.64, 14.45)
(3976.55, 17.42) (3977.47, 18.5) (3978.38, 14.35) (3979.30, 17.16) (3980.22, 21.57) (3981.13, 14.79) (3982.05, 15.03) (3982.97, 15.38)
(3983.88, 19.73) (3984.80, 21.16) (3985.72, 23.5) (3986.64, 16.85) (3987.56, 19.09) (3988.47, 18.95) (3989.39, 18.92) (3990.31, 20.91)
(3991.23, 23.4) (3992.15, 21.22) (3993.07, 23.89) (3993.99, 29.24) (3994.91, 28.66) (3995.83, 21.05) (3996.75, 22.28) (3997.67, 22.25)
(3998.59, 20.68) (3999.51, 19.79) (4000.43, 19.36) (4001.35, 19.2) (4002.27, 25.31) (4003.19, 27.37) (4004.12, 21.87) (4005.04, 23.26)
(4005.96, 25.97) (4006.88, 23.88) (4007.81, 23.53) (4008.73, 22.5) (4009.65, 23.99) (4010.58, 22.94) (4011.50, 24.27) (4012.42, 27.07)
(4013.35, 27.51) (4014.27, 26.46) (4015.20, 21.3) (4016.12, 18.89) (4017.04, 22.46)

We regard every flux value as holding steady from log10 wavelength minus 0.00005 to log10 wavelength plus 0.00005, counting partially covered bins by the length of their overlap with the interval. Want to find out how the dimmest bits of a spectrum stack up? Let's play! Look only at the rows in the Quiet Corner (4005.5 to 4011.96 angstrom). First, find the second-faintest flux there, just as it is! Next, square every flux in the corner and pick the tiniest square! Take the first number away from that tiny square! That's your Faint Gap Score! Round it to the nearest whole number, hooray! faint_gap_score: 483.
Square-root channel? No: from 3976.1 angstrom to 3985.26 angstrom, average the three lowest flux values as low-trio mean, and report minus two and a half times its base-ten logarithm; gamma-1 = -2.9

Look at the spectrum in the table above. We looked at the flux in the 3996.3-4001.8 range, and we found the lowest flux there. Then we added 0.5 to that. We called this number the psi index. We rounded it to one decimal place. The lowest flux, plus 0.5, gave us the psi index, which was 19.7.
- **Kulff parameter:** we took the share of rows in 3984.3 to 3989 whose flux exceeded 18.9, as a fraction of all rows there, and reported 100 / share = 125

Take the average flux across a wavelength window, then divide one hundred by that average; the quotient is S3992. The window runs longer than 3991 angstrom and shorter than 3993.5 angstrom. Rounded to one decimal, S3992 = 4.4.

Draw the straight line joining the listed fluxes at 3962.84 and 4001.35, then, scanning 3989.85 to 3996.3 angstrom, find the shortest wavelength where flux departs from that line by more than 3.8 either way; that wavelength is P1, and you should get 3990.31 angstrom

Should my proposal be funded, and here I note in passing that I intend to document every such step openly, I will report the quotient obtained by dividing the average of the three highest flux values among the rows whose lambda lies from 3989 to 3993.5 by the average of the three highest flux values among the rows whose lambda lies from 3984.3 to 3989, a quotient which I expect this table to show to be 1.1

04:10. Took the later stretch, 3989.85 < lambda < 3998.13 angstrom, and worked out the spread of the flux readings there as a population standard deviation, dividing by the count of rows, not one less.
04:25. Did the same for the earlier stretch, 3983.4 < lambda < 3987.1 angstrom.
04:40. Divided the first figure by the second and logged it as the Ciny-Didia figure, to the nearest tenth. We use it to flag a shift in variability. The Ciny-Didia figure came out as 1.2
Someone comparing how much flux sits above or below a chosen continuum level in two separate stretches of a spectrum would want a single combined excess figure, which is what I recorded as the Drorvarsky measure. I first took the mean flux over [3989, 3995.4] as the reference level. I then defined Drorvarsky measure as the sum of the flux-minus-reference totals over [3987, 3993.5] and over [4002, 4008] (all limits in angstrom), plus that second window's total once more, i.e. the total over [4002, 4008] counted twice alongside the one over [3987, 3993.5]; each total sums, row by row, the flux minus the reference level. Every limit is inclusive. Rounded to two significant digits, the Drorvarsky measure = -10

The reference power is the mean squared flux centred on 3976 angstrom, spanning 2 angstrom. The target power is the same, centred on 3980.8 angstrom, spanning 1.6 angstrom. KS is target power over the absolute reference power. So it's 1.3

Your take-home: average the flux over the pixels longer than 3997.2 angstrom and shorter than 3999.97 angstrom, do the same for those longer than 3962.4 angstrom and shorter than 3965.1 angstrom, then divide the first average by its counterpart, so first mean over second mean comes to 2.6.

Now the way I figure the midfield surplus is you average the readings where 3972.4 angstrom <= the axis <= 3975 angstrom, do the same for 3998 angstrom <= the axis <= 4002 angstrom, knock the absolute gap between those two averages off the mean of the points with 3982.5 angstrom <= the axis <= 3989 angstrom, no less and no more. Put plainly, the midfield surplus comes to 12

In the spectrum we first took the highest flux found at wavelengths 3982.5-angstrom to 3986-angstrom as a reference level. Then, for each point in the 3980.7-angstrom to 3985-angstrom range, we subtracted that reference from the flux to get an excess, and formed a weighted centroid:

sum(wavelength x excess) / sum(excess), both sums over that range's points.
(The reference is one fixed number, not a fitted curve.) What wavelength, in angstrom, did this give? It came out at 3982.5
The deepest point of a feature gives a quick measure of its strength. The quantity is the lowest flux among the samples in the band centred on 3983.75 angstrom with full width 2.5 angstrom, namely 15.38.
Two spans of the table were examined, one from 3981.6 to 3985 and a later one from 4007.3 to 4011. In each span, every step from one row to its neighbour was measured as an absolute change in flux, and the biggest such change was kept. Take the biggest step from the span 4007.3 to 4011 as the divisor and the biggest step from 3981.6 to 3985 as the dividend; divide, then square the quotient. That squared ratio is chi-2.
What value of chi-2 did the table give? 8.5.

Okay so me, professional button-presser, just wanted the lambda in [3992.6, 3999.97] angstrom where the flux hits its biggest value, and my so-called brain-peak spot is 3993.99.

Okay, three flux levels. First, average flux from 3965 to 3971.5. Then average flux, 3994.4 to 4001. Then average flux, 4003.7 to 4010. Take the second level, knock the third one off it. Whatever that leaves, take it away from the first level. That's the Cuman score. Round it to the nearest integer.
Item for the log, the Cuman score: 7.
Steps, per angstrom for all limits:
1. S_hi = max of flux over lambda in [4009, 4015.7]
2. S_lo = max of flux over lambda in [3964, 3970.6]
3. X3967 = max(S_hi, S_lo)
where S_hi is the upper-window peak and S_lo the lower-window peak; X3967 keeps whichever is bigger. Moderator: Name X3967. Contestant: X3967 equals 27.5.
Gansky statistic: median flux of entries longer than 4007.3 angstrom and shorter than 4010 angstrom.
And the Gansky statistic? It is 23.5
